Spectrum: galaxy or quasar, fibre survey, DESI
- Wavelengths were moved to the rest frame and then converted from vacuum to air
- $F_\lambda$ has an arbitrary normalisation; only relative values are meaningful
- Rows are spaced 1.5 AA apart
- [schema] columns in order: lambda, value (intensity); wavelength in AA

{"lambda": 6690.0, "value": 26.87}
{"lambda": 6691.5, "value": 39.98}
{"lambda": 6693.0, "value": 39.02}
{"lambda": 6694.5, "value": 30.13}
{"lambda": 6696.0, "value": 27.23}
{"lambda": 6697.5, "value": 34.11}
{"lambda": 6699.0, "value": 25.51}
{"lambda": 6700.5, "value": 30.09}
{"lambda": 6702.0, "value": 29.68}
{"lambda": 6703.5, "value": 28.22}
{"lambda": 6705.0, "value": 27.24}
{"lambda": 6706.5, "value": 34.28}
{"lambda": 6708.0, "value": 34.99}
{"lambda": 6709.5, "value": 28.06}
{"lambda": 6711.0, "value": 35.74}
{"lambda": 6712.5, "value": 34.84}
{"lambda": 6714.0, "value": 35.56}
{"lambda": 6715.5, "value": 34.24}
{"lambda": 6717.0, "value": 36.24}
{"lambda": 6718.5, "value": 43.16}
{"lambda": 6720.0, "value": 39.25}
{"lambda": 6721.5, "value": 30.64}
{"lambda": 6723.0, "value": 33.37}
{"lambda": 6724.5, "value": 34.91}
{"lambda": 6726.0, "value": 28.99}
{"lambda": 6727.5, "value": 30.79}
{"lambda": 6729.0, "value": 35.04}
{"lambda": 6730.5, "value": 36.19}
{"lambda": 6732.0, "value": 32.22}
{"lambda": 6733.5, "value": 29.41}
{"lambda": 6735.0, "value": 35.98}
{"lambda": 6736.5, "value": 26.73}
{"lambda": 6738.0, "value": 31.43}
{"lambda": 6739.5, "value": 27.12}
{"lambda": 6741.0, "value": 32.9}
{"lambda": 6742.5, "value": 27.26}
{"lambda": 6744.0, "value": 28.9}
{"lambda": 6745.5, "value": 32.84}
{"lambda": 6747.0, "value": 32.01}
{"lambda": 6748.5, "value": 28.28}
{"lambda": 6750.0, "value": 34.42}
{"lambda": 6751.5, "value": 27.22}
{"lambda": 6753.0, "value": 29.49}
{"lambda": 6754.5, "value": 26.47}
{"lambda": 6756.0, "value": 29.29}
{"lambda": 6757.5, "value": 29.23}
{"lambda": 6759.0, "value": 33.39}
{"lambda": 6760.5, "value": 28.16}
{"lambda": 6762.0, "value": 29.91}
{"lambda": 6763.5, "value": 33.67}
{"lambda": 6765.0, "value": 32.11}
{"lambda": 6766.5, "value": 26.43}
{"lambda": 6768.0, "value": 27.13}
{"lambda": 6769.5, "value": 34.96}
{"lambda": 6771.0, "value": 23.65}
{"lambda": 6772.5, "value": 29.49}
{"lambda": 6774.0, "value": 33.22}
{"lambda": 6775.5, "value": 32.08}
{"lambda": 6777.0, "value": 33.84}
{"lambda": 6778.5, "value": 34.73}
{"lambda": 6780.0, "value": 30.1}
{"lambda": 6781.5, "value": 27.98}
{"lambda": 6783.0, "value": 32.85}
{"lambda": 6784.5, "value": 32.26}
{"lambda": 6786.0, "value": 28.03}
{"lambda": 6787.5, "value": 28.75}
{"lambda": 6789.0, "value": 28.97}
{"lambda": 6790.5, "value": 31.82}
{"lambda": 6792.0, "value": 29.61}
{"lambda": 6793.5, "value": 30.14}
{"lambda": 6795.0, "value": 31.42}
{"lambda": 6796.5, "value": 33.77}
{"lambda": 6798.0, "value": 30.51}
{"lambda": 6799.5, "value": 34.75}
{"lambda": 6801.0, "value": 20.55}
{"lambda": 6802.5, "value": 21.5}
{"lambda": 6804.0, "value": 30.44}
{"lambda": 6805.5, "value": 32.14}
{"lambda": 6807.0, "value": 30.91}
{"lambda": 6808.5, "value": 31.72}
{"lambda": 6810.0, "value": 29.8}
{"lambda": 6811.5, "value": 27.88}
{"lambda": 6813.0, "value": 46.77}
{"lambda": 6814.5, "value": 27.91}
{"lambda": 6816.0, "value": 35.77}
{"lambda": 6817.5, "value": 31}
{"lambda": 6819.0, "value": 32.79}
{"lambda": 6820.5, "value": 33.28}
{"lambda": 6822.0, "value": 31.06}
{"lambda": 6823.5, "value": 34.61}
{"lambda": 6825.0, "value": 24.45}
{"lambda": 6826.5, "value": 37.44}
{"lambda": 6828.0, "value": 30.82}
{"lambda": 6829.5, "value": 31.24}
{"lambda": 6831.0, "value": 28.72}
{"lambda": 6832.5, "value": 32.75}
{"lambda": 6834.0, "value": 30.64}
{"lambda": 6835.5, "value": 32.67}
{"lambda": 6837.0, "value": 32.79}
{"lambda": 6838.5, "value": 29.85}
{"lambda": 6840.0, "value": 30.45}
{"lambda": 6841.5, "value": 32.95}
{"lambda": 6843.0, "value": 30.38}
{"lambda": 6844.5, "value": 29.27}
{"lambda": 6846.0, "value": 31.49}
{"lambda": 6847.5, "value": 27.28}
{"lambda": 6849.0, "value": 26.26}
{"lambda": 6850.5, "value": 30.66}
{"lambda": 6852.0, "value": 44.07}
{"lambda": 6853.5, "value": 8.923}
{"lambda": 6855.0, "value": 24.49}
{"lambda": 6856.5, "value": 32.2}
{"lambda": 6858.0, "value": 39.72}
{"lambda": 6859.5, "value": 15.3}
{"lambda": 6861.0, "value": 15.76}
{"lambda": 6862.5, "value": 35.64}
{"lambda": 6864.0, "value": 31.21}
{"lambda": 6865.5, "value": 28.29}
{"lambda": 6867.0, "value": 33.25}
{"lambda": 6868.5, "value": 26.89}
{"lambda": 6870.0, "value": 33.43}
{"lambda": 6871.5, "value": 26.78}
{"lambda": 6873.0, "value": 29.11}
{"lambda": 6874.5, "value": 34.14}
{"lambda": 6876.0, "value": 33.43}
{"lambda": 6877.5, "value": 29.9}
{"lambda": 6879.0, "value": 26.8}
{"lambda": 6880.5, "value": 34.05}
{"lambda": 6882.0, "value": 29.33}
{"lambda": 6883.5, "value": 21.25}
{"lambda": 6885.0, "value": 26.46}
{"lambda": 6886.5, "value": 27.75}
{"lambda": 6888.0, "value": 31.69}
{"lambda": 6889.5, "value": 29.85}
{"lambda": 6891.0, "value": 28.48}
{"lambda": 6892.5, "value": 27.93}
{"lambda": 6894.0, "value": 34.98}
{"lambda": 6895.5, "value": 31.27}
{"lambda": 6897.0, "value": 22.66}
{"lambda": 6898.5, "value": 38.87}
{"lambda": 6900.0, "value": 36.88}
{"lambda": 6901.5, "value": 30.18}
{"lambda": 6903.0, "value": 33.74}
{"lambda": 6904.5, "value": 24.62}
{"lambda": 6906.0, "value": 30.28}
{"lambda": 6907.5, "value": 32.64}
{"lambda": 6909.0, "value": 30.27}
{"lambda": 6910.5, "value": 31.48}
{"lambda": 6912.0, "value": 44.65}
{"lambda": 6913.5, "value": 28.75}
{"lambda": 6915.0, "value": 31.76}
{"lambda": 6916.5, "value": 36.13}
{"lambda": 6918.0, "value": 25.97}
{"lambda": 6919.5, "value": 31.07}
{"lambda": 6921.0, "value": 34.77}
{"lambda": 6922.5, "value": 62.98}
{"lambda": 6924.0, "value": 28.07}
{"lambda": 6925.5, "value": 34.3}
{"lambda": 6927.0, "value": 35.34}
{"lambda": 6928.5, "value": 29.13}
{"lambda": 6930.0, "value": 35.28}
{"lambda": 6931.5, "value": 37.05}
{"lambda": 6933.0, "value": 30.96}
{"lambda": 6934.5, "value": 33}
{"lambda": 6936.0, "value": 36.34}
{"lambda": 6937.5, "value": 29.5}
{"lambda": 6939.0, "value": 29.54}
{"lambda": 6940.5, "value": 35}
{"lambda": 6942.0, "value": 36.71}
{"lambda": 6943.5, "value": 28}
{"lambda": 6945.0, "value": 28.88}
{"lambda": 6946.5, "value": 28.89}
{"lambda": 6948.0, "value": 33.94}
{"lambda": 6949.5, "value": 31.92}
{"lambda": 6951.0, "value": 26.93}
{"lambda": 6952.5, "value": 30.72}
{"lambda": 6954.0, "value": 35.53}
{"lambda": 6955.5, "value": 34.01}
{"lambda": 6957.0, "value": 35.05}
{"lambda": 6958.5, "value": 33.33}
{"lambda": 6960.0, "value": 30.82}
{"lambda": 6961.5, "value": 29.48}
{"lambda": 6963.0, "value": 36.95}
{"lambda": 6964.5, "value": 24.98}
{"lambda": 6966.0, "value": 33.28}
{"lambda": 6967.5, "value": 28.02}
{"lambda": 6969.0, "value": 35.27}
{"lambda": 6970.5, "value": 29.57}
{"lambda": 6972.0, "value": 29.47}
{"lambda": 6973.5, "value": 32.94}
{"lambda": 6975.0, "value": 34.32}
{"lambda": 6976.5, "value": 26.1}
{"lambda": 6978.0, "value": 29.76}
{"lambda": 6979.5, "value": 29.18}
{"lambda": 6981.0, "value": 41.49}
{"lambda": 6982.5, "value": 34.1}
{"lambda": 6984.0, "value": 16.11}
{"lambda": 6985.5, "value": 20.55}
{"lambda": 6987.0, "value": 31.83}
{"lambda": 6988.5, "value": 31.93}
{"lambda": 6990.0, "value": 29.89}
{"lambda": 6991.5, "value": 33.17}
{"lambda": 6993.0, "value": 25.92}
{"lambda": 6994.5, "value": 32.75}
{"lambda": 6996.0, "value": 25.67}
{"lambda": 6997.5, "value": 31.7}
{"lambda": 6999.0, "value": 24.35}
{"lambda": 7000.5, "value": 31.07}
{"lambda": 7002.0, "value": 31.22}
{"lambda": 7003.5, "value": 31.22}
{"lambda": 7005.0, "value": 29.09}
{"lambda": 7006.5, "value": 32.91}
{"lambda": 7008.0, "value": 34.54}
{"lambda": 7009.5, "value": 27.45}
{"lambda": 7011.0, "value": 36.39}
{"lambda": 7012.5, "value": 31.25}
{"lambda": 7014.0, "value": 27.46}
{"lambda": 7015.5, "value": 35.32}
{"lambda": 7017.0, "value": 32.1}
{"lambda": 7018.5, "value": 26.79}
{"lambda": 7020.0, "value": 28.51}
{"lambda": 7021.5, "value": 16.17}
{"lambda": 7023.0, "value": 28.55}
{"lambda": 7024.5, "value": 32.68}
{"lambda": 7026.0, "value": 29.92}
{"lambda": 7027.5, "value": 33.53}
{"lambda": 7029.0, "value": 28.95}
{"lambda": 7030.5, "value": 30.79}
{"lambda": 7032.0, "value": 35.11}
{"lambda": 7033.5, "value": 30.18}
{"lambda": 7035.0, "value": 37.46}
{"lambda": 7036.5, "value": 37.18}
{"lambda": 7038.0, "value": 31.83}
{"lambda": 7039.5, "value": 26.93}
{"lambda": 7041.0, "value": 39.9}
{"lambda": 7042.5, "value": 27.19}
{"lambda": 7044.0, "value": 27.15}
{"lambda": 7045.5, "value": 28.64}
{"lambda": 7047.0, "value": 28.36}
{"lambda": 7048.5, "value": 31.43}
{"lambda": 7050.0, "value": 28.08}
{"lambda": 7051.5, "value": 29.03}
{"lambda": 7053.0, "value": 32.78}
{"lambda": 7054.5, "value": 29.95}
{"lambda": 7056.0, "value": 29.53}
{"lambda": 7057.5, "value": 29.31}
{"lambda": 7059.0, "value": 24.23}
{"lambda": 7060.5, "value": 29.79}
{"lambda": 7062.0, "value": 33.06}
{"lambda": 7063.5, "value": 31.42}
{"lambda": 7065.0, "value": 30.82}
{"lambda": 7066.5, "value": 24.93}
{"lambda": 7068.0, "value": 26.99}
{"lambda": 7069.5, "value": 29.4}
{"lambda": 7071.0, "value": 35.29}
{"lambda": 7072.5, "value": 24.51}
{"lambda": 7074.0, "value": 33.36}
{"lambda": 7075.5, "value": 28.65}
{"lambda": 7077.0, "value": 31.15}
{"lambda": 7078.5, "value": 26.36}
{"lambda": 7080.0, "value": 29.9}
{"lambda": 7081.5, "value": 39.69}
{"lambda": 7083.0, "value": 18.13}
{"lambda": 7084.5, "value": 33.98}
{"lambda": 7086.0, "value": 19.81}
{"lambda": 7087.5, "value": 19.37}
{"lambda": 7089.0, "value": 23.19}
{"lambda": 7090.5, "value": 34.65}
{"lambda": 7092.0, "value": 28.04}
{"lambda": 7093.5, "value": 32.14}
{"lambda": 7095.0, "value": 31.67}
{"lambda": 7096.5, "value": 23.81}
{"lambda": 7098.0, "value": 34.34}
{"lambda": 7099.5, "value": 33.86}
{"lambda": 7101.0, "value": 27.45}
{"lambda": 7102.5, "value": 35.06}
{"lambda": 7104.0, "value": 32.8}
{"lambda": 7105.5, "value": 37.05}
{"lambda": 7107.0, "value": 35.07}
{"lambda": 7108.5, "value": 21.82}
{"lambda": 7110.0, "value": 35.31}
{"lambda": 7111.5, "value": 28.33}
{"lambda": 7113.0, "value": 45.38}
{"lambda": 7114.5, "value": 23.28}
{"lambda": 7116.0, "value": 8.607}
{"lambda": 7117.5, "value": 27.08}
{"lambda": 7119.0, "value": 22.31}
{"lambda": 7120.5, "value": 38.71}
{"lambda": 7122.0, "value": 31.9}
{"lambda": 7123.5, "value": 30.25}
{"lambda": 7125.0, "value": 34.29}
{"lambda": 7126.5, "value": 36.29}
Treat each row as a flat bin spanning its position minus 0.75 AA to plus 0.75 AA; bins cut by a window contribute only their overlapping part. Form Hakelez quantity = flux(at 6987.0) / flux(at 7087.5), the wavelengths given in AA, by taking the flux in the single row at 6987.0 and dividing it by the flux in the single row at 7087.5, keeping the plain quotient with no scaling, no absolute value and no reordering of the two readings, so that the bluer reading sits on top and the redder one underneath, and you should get 1.64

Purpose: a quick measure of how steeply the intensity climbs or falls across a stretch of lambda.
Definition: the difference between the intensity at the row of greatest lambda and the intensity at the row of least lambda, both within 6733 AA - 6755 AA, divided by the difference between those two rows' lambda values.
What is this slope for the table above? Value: -0.14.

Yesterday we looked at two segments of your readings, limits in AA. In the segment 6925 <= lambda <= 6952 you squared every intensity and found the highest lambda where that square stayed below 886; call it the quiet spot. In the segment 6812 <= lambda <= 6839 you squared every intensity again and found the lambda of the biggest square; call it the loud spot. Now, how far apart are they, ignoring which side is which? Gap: 138.0 AA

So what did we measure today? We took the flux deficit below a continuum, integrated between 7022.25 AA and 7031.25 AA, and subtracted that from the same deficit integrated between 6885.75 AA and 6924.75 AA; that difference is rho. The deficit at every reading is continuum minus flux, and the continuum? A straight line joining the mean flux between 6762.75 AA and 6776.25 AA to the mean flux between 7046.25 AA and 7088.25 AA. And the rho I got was -100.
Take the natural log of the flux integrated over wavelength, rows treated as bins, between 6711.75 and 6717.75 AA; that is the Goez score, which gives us 5.35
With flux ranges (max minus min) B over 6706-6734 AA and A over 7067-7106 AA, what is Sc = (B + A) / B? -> 2.43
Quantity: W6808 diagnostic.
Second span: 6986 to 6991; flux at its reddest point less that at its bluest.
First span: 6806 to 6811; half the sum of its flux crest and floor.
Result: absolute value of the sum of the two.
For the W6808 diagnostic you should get 29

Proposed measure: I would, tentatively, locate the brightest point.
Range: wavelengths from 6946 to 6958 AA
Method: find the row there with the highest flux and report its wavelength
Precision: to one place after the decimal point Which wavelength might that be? 6954.0 AA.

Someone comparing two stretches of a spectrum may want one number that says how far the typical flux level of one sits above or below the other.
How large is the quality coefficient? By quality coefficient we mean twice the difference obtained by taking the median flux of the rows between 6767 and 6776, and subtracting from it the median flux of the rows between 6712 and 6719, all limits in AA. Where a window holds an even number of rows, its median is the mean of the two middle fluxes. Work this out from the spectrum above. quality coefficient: -10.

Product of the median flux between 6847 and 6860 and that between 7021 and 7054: 820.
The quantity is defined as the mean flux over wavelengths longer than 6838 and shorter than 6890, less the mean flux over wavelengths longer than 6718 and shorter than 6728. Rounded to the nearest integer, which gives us -5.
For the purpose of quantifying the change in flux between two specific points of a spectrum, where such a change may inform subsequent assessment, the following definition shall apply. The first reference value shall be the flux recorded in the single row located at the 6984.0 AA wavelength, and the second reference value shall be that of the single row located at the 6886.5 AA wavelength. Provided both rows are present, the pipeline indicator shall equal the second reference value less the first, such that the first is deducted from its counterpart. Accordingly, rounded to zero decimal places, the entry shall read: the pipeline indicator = 12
